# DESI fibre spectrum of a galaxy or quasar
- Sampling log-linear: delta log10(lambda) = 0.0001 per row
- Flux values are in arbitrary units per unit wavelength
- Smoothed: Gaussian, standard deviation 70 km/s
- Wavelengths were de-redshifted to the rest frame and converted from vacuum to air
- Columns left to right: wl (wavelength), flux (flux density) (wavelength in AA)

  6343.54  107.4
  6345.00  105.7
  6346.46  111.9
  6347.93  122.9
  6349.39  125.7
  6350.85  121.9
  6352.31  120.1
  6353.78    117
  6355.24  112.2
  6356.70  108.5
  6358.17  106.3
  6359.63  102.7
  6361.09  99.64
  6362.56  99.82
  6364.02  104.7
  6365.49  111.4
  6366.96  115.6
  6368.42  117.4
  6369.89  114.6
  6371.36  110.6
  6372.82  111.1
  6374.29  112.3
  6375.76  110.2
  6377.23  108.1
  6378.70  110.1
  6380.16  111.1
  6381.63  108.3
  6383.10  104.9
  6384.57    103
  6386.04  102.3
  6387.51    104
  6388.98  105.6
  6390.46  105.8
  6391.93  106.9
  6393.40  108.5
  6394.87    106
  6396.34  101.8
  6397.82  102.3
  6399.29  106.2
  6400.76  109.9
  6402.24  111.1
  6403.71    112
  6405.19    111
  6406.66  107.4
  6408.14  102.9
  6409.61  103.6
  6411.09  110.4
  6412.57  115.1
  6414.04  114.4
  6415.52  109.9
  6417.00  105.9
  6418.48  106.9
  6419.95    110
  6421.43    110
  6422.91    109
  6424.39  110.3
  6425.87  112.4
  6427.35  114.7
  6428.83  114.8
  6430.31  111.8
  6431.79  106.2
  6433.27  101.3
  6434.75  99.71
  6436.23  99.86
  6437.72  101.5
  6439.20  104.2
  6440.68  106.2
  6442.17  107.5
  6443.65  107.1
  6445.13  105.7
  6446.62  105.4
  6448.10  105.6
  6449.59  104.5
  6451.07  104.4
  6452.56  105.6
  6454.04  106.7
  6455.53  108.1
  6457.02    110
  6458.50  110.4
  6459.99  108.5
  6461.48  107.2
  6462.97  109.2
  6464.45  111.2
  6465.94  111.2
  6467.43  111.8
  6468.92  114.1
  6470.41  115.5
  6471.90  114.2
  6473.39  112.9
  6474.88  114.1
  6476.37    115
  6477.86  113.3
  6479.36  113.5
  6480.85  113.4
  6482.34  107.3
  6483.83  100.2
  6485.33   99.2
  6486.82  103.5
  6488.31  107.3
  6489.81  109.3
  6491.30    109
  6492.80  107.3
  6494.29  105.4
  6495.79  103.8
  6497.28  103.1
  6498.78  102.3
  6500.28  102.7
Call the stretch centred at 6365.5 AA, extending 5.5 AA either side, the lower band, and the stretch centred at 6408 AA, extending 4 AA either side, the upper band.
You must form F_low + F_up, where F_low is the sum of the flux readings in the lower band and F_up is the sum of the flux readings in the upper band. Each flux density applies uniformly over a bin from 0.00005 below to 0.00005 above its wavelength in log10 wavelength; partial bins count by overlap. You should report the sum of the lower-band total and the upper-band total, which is 1298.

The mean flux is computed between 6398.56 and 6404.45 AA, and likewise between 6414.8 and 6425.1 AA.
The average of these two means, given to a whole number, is 109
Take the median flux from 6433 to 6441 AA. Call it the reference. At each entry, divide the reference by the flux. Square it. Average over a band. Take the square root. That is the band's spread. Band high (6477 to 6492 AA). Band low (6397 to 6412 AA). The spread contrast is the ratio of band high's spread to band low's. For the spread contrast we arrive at 1.00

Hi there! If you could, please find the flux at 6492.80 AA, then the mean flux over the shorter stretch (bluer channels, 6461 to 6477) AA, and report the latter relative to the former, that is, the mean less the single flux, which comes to 5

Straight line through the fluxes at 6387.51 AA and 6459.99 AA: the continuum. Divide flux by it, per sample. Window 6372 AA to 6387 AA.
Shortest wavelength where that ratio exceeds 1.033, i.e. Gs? 6372.82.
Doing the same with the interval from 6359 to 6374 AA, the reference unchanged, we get 6365.49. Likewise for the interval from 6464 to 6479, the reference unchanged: 6468.92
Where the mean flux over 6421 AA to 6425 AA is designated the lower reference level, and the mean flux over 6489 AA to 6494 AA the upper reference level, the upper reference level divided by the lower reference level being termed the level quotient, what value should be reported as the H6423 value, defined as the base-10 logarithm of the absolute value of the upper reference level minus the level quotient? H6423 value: 2.03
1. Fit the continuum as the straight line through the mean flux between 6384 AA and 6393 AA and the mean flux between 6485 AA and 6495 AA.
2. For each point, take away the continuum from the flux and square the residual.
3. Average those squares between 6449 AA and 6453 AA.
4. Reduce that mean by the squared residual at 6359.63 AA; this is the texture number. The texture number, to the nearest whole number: -2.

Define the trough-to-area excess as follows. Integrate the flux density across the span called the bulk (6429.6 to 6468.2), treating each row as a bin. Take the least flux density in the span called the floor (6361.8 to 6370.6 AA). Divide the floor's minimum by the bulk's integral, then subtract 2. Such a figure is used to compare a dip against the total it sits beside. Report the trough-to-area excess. -1.98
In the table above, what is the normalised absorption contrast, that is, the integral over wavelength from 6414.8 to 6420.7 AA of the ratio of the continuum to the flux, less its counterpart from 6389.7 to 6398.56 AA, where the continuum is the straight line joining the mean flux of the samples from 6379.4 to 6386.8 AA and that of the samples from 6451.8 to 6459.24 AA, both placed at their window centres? -3.1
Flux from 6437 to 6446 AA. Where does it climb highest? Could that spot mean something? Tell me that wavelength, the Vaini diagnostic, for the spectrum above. 6442.17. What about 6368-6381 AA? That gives 6368.42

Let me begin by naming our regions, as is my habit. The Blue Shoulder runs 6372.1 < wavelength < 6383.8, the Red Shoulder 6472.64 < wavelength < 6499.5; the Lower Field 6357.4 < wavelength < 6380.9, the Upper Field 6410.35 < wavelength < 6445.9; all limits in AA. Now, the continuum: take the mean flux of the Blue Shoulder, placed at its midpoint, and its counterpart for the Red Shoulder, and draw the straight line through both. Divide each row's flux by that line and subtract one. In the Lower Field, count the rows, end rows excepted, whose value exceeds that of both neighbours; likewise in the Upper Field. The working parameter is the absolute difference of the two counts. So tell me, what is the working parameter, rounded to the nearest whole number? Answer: 2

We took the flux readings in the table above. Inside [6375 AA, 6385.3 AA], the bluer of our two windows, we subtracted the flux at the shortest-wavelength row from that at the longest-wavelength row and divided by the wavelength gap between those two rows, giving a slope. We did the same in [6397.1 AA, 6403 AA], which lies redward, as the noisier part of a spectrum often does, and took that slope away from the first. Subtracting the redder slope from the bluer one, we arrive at -2.8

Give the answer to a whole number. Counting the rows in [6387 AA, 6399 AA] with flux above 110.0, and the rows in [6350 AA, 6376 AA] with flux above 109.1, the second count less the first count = 12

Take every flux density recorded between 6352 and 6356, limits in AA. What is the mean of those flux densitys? 116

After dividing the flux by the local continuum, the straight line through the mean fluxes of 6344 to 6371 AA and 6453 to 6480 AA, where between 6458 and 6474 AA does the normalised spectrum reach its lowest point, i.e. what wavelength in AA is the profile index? 6461.48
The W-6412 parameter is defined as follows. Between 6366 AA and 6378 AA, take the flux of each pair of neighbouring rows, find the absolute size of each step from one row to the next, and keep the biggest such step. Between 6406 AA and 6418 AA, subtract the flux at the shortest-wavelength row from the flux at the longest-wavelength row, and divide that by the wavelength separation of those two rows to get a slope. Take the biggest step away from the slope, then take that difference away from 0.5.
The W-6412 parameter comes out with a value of 4.6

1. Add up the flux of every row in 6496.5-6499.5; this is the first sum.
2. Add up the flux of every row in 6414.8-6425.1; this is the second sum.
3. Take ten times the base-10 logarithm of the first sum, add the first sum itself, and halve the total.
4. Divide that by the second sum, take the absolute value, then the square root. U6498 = 0.39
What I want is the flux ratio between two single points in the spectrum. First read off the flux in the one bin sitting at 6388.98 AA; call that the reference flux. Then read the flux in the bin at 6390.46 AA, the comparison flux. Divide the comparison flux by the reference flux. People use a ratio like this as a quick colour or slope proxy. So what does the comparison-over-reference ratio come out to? 1.00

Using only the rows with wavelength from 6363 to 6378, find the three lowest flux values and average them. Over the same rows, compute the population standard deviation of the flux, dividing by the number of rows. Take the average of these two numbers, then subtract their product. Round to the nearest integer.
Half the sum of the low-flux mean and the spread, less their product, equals -321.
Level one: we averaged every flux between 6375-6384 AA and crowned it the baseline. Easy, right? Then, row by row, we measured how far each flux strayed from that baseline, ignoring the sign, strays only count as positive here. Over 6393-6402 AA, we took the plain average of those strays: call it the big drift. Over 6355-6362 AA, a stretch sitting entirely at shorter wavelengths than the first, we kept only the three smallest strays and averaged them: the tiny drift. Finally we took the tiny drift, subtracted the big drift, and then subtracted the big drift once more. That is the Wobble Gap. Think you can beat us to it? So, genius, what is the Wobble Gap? -4.7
